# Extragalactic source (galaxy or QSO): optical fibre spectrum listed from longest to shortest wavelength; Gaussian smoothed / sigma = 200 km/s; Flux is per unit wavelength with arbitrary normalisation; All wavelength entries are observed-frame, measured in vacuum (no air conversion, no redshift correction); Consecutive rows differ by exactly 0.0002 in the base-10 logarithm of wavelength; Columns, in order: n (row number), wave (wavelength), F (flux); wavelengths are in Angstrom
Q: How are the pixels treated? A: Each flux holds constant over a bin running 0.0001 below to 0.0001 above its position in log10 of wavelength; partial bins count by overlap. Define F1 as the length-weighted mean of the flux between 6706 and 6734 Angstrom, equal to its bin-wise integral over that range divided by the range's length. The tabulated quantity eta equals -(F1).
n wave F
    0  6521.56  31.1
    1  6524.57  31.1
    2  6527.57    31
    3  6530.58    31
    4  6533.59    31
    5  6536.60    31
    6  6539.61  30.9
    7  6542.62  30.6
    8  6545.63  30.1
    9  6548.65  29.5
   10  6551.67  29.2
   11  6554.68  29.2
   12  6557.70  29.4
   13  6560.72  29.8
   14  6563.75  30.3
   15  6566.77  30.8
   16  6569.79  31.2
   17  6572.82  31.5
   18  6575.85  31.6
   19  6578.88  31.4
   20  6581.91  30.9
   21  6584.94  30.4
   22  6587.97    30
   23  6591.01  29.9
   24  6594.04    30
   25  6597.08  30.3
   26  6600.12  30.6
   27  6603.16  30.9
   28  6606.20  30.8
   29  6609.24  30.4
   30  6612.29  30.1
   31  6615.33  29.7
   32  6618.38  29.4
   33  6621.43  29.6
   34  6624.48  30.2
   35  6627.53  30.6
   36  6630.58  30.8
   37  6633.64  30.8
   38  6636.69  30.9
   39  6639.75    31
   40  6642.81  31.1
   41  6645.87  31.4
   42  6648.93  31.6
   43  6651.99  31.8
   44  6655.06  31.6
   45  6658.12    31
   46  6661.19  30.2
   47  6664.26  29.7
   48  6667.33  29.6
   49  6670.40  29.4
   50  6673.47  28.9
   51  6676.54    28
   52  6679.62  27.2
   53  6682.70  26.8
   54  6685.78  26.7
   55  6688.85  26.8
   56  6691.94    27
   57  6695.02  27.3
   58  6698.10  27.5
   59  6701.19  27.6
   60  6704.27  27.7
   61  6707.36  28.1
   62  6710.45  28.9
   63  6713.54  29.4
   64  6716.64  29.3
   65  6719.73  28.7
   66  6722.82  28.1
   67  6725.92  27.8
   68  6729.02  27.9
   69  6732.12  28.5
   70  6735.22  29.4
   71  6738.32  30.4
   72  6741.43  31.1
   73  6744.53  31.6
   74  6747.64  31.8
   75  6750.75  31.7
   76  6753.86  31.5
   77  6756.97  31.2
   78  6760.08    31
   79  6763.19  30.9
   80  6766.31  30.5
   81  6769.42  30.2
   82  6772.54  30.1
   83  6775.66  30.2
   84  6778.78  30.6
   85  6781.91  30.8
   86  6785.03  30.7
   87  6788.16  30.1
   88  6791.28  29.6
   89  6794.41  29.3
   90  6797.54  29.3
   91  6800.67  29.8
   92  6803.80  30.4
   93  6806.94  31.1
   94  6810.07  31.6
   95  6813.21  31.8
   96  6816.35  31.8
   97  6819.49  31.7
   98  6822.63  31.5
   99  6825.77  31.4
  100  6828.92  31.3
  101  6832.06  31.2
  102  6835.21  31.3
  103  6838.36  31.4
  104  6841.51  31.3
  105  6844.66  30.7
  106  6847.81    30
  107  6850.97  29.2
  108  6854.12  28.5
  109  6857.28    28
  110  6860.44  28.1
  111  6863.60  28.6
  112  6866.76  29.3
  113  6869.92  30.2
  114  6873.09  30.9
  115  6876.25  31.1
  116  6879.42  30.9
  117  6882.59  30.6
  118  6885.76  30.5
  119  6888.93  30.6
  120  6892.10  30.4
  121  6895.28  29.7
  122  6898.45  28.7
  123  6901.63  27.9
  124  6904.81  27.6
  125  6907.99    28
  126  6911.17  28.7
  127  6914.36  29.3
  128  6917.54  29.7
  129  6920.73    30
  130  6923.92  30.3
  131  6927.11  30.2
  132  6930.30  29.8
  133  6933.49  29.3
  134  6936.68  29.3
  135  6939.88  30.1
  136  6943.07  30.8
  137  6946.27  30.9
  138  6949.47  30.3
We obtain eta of -28.5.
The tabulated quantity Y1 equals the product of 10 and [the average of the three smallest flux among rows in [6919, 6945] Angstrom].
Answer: 295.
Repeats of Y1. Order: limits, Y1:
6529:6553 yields 296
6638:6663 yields 307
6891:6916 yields 278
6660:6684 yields 273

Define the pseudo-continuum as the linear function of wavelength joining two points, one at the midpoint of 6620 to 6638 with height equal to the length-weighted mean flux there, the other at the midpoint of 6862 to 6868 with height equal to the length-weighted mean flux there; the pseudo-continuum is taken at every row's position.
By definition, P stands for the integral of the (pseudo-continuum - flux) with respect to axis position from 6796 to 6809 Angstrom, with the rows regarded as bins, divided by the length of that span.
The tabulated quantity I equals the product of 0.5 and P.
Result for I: -0.4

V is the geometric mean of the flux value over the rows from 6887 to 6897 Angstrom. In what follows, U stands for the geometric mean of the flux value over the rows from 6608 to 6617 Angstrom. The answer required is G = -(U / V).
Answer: -0.99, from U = 30.1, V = 30.2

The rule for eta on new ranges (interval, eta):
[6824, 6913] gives -29.9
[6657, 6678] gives -29.5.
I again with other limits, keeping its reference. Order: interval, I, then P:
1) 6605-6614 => 0.1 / 0.2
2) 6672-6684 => 1.2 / 2.4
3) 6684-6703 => 1.5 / 2.9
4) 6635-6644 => -0.3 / -0.6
